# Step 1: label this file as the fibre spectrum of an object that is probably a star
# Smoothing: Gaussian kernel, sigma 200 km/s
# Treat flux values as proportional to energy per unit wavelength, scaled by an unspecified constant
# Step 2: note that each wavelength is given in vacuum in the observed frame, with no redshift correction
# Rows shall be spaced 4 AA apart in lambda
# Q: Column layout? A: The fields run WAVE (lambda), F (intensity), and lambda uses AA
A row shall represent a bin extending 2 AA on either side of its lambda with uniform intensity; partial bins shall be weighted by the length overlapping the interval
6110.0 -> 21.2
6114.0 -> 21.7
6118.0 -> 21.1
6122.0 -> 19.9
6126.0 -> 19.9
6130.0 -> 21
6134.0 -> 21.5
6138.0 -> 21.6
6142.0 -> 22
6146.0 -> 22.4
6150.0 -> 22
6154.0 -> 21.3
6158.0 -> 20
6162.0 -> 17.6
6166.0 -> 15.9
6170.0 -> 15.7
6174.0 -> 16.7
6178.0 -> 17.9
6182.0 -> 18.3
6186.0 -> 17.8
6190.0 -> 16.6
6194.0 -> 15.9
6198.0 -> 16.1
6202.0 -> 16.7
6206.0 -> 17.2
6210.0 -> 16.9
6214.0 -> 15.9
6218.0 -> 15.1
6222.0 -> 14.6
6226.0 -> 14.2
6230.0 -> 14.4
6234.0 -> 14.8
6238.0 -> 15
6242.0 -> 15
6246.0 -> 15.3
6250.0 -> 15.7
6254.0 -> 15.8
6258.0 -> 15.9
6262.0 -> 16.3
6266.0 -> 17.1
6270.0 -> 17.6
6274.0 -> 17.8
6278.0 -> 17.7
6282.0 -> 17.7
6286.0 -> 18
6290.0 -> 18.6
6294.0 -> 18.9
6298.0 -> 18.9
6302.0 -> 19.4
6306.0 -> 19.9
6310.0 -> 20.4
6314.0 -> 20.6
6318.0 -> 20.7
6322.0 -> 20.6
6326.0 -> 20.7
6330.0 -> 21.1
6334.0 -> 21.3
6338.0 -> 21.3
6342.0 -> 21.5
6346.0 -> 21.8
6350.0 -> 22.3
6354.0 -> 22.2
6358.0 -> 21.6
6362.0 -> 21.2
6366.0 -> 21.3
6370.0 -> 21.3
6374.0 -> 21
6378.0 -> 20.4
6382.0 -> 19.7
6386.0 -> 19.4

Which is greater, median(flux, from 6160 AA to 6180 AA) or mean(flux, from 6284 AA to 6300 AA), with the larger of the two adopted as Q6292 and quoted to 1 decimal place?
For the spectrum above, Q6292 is 18.6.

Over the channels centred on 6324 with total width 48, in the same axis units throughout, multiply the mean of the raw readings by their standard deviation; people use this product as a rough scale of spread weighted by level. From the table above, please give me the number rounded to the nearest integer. 14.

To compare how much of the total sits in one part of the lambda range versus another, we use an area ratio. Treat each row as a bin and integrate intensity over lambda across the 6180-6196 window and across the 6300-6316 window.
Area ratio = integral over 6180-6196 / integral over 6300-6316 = 0.854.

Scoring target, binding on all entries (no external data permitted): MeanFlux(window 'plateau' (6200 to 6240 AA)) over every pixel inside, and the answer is 15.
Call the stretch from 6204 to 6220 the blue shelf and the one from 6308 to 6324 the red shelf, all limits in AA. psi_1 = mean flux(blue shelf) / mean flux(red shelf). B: 0.79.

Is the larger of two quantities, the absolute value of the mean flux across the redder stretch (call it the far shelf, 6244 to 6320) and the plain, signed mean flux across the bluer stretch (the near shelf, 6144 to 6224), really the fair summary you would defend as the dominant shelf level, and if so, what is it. 18.0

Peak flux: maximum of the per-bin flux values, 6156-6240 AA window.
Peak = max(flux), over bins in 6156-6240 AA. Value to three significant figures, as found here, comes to 20.0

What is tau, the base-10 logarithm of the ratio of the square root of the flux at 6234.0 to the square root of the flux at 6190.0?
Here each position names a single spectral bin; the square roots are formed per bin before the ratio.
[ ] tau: -0.02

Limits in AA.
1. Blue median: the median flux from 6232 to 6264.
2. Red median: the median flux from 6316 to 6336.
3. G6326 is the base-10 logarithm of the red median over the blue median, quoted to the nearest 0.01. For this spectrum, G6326 0.13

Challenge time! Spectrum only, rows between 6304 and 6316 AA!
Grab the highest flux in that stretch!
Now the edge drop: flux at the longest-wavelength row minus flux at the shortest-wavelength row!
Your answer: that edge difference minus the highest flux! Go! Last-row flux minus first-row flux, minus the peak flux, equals -19.9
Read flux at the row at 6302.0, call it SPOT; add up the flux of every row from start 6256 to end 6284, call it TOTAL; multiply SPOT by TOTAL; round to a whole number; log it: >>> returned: 2330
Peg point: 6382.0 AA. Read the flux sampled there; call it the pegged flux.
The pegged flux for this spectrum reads 19.7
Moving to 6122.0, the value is 19.9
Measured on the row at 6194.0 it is 15.9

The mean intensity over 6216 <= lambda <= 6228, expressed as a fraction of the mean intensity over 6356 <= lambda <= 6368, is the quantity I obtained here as 0.68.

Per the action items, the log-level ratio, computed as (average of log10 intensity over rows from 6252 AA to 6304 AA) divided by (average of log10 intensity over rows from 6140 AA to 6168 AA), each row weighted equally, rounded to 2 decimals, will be 0.96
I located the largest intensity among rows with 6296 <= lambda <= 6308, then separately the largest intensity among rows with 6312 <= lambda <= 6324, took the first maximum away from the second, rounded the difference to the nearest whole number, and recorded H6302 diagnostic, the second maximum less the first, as 1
